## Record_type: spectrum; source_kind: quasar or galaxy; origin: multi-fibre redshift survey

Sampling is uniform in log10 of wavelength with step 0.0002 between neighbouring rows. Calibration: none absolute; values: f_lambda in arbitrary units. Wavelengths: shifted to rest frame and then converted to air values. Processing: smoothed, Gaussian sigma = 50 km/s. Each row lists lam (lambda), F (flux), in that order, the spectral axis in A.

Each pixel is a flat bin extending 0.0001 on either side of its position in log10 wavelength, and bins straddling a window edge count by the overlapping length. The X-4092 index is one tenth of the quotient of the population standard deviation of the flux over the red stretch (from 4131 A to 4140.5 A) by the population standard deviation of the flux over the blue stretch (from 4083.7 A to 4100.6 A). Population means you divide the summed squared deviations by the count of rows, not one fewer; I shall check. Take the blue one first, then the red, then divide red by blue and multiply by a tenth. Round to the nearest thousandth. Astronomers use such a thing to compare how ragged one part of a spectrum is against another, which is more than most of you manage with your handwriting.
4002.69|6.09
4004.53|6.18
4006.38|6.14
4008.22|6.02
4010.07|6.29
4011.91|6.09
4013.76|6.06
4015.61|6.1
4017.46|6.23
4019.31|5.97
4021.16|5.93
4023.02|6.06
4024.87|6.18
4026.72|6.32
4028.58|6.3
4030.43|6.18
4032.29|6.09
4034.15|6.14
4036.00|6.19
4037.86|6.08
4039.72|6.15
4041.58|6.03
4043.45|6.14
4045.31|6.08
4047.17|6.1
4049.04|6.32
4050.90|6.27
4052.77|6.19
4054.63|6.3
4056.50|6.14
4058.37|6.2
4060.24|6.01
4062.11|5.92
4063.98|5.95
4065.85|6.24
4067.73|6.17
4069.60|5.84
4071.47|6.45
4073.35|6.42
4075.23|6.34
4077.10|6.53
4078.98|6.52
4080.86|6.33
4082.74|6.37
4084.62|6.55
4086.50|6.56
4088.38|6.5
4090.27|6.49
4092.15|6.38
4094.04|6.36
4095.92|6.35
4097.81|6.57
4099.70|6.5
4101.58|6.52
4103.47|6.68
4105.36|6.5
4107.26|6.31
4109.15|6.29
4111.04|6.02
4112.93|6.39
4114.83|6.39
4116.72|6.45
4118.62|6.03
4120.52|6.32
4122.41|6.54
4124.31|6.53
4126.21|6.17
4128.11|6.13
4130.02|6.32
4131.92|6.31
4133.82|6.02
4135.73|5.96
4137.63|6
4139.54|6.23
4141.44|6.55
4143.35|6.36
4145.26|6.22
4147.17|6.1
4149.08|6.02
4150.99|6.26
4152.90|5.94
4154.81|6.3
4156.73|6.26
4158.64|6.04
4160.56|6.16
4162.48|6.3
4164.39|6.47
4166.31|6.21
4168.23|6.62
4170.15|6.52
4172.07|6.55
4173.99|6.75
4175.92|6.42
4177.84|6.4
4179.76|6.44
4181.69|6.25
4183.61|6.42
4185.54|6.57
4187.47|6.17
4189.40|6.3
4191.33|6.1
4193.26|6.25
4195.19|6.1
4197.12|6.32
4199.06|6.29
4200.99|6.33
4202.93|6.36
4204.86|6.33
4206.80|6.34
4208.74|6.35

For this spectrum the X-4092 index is 0.169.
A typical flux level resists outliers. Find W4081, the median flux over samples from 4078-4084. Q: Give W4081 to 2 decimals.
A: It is 6.37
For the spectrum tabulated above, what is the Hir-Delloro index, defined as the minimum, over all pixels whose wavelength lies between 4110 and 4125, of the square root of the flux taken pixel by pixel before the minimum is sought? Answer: 2.45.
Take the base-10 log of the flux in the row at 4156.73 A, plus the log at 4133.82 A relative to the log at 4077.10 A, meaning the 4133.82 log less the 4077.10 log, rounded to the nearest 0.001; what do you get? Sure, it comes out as 0.761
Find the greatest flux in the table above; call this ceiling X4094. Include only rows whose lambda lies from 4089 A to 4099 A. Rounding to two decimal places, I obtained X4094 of 6.57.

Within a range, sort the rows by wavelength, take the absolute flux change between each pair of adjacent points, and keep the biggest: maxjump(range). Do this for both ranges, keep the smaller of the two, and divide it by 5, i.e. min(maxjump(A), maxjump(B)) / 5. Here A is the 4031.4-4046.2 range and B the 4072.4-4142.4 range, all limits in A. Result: 0.024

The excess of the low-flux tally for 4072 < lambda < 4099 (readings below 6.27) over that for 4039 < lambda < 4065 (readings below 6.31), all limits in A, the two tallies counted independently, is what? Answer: -13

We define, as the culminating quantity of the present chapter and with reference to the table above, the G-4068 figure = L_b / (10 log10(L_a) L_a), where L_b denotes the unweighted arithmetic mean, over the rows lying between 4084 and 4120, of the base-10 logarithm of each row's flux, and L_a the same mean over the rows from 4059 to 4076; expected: -0.99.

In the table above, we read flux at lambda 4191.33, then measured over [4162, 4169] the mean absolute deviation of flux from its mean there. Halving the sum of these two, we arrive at 3.12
